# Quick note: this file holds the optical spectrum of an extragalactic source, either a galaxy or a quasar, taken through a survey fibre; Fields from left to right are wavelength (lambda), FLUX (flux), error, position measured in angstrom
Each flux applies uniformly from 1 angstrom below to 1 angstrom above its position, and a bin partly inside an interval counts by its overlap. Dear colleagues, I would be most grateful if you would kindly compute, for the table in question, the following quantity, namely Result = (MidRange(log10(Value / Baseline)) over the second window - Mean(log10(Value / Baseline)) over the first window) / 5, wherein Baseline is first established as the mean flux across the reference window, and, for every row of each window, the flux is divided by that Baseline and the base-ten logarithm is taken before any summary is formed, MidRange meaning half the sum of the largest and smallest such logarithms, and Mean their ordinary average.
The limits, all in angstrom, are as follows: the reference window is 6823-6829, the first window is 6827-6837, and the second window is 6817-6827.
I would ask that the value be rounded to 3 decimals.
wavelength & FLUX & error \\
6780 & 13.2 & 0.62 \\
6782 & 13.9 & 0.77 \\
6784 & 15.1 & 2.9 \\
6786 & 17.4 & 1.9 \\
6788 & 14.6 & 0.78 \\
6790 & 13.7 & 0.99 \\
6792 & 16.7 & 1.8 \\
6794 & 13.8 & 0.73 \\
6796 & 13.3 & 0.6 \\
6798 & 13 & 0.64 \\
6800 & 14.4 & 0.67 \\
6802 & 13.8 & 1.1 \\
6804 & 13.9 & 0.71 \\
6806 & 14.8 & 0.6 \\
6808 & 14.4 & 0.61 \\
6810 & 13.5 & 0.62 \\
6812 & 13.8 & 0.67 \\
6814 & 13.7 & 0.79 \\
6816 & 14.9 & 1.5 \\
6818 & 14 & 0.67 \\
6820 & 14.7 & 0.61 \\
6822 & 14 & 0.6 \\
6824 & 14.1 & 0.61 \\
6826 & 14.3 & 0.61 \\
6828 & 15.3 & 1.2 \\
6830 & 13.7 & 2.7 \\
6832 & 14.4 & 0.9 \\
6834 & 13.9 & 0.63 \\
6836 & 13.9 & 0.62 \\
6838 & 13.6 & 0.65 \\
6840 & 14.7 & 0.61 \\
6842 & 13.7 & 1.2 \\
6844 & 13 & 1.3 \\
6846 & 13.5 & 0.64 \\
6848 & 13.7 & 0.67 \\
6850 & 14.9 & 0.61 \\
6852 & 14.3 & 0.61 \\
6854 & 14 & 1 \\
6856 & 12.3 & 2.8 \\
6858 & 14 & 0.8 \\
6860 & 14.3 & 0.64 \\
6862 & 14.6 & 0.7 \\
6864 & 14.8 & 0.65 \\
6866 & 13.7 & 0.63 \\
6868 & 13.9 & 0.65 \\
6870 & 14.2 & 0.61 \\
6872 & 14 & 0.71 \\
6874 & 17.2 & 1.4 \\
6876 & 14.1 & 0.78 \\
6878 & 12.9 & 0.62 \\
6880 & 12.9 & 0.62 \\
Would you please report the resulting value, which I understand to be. 0.001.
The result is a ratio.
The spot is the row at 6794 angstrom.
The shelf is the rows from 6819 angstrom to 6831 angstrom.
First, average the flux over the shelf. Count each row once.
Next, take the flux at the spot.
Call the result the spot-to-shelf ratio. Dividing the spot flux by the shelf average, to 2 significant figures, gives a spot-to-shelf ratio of 0.96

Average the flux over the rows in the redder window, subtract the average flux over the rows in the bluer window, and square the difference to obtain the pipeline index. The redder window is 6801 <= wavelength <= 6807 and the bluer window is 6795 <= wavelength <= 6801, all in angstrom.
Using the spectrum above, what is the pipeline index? 0.36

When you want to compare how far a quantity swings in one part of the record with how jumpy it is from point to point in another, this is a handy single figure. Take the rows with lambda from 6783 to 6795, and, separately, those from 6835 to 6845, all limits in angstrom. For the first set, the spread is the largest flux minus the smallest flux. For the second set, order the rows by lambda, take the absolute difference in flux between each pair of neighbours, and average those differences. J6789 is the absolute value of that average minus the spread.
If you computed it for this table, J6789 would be 2.9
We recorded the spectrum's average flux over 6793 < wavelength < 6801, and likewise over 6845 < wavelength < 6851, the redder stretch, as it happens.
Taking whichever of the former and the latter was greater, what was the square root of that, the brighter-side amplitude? 3.75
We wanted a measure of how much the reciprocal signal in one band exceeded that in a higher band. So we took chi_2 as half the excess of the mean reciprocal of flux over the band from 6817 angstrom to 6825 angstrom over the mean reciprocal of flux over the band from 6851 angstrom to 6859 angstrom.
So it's -0.0015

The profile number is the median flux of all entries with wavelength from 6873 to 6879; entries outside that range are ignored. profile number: 14.1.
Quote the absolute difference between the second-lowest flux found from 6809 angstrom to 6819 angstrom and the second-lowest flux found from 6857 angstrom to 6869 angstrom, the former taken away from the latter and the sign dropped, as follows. 0.20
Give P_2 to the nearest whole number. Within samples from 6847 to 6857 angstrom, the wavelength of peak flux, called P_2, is 6850 angstrom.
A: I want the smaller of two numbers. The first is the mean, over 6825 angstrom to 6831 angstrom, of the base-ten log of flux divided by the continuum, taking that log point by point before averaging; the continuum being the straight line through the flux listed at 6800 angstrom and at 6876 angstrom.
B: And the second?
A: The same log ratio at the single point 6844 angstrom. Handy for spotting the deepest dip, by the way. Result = -0.039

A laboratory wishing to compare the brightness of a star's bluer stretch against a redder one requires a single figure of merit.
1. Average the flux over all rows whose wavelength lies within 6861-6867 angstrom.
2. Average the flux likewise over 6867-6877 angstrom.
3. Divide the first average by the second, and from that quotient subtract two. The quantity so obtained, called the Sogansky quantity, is -1.02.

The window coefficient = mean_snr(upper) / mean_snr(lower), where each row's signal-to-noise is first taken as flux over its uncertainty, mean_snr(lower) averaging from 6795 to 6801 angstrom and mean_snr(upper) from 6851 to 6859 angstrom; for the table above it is 0.70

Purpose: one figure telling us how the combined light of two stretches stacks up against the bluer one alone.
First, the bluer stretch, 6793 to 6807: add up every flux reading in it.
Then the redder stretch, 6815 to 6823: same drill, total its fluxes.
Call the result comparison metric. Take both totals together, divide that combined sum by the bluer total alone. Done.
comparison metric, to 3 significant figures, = 1.59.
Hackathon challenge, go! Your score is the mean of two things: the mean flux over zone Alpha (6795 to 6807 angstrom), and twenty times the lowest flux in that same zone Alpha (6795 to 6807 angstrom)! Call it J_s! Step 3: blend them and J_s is 137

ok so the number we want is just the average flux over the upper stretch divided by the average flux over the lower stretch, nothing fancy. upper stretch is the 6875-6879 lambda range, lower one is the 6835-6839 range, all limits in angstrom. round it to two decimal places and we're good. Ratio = 0.98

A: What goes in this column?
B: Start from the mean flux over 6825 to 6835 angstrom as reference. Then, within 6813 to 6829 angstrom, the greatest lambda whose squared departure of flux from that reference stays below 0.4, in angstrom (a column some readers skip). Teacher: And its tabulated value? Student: 6826 angstrom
